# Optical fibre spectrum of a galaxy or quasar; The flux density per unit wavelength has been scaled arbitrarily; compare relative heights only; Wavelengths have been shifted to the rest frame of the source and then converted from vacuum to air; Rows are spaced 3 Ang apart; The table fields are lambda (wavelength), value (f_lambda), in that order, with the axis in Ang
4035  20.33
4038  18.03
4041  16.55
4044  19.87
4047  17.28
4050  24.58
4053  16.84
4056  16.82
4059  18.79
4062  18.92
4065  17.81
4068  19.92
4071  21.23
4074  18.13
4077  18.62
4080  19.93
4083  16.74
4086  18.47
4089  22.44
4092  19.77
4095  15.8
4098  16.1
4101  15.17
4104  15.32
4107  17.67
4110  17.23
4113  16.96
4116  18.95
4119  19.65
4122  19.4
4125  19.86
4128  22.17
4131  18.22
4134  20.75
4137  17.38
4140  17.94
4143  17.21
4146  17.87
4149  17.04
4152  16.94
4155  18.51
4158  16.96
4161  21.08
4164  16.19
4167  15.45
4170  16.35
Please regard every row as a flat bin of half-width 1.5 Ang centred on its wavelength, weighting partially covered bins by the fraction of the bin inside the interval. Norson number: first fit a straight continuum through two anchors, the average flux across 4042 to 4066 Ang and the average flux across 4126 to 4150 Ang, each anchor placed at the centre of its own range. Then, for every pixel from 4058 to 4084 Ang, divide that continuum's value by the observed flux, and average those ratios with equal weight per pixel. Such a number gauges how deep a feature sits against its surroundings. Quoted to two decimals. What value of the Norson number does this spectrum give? 1.00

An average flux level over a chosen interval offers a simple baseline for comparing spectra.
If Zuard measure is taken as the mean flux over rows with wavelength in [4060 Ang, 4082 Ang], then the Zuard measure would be 19.2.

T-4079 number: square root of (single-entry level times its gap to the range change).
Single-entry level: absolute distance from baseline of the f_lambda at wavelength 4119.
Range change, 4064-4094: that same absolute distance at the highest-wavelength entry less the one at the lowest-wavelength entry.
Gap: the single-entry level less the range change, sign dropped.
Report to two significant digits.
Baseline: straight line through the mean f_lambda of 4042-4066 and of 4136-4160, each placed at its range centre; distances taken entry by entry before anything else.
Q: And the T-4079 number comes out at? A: 1.4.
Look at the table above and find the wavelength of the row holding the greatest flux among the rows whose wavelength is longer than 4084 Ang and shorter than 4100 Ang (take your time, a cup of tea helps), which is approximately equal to 4089 Ang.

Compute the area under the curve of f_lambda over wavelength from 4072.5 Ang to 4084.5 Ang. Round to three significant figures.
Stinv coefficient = 220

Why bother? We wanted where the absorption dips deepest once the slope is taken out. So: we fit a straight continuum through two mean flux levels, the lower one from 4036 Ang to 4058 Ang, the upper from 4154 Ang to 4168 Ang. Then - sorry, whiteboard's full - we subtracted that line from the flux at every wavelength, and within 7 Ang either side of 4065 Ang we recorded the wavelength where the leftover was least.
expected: 4065 Ang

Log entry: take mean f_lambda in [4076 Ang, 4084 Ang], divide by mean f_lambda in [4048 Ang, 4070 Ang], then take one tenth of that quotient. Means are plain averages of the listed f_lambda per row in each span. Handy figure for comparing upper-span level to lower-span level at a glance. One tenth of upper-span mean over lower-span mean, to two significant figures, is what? 0.097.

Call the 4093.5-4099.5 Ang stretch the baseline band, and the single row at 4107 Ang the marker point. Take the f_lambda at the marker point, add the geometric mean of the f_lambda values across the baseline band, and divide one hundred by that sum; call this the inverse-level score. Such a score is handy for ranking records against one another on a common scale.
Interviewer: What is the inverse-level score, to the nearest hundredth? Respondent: 2.97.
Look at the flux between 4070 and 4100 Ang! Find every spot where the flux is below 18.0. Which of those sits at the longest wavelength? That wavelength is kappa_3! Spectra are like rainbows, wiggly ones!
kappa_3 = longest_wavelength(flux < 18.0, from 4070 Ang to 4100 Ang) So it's 4098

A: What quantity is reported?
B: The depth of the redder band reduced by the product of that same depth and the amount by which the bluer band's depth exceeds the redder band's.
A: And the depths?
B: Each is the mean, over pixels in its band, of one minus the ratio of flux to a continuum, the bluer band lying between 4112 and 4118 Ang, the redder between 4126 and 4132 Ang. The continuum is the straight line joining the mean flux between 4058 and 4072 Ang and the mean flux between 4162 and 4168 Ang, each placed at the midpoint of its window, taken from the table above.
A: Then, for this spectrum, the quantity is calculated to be -0.15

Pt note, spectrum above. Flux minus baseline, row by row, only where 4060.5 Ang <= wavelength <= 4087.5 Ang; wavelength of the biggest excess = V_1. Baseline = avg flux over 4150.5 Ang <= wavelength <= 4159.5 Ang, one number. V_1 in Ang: 4071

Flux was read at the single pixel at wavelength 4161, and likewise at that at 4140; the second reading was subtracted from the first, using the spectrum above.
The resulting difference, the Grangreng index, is 3.1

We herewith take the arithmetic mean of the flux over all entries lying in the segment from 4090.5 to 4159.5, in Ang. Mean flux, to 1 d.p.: 18.0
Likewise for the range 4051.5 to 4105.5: 18.2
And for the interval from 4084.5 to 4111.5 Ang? 17.6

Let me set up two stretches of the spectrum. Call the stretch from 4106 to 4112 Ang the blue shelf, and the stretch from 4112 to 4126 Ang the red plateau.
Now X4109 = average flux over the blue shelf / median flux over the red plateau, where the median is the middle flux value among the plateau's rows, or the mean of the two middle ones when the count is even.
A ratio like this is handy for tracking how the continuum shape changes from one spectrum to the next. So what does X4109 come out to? 0.90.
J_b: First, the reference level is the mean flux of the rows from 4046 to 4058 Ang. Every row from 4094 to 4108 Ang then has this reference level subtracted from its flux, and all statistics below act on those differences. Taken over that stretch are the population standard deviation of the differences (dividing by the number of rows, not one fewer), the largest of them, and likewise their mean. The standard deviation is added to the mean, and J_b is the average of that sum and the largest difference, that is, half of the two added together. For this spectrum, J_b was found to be -2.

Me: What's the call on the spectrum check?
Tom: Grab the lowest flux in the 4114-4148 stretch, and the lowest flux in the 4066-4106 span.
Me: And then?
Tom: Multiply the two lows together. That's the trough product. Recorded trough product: 261.1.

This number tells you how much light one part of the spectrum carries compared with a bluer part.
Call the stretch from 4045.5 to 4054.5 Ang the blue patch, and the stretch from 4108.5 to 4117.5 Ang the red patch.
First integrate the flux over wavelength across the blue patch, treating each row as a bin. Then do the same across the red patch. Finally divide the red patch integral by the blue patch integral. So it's 0.91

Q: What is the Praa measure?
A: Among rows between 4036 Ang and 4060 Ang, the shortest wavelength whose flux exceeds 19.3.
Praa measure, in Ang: 4044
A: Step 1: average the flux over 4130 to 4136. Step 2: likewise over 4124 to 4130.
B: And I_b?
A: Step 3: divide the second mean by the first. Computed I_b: 1.08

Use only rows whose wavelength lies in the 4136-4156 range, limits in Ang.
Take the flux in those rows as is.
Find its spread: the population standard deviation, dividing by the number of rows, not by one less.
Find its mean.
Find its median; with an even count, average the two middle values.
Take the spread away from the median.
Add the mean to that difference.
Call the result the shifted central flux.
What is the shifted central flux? 34.4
